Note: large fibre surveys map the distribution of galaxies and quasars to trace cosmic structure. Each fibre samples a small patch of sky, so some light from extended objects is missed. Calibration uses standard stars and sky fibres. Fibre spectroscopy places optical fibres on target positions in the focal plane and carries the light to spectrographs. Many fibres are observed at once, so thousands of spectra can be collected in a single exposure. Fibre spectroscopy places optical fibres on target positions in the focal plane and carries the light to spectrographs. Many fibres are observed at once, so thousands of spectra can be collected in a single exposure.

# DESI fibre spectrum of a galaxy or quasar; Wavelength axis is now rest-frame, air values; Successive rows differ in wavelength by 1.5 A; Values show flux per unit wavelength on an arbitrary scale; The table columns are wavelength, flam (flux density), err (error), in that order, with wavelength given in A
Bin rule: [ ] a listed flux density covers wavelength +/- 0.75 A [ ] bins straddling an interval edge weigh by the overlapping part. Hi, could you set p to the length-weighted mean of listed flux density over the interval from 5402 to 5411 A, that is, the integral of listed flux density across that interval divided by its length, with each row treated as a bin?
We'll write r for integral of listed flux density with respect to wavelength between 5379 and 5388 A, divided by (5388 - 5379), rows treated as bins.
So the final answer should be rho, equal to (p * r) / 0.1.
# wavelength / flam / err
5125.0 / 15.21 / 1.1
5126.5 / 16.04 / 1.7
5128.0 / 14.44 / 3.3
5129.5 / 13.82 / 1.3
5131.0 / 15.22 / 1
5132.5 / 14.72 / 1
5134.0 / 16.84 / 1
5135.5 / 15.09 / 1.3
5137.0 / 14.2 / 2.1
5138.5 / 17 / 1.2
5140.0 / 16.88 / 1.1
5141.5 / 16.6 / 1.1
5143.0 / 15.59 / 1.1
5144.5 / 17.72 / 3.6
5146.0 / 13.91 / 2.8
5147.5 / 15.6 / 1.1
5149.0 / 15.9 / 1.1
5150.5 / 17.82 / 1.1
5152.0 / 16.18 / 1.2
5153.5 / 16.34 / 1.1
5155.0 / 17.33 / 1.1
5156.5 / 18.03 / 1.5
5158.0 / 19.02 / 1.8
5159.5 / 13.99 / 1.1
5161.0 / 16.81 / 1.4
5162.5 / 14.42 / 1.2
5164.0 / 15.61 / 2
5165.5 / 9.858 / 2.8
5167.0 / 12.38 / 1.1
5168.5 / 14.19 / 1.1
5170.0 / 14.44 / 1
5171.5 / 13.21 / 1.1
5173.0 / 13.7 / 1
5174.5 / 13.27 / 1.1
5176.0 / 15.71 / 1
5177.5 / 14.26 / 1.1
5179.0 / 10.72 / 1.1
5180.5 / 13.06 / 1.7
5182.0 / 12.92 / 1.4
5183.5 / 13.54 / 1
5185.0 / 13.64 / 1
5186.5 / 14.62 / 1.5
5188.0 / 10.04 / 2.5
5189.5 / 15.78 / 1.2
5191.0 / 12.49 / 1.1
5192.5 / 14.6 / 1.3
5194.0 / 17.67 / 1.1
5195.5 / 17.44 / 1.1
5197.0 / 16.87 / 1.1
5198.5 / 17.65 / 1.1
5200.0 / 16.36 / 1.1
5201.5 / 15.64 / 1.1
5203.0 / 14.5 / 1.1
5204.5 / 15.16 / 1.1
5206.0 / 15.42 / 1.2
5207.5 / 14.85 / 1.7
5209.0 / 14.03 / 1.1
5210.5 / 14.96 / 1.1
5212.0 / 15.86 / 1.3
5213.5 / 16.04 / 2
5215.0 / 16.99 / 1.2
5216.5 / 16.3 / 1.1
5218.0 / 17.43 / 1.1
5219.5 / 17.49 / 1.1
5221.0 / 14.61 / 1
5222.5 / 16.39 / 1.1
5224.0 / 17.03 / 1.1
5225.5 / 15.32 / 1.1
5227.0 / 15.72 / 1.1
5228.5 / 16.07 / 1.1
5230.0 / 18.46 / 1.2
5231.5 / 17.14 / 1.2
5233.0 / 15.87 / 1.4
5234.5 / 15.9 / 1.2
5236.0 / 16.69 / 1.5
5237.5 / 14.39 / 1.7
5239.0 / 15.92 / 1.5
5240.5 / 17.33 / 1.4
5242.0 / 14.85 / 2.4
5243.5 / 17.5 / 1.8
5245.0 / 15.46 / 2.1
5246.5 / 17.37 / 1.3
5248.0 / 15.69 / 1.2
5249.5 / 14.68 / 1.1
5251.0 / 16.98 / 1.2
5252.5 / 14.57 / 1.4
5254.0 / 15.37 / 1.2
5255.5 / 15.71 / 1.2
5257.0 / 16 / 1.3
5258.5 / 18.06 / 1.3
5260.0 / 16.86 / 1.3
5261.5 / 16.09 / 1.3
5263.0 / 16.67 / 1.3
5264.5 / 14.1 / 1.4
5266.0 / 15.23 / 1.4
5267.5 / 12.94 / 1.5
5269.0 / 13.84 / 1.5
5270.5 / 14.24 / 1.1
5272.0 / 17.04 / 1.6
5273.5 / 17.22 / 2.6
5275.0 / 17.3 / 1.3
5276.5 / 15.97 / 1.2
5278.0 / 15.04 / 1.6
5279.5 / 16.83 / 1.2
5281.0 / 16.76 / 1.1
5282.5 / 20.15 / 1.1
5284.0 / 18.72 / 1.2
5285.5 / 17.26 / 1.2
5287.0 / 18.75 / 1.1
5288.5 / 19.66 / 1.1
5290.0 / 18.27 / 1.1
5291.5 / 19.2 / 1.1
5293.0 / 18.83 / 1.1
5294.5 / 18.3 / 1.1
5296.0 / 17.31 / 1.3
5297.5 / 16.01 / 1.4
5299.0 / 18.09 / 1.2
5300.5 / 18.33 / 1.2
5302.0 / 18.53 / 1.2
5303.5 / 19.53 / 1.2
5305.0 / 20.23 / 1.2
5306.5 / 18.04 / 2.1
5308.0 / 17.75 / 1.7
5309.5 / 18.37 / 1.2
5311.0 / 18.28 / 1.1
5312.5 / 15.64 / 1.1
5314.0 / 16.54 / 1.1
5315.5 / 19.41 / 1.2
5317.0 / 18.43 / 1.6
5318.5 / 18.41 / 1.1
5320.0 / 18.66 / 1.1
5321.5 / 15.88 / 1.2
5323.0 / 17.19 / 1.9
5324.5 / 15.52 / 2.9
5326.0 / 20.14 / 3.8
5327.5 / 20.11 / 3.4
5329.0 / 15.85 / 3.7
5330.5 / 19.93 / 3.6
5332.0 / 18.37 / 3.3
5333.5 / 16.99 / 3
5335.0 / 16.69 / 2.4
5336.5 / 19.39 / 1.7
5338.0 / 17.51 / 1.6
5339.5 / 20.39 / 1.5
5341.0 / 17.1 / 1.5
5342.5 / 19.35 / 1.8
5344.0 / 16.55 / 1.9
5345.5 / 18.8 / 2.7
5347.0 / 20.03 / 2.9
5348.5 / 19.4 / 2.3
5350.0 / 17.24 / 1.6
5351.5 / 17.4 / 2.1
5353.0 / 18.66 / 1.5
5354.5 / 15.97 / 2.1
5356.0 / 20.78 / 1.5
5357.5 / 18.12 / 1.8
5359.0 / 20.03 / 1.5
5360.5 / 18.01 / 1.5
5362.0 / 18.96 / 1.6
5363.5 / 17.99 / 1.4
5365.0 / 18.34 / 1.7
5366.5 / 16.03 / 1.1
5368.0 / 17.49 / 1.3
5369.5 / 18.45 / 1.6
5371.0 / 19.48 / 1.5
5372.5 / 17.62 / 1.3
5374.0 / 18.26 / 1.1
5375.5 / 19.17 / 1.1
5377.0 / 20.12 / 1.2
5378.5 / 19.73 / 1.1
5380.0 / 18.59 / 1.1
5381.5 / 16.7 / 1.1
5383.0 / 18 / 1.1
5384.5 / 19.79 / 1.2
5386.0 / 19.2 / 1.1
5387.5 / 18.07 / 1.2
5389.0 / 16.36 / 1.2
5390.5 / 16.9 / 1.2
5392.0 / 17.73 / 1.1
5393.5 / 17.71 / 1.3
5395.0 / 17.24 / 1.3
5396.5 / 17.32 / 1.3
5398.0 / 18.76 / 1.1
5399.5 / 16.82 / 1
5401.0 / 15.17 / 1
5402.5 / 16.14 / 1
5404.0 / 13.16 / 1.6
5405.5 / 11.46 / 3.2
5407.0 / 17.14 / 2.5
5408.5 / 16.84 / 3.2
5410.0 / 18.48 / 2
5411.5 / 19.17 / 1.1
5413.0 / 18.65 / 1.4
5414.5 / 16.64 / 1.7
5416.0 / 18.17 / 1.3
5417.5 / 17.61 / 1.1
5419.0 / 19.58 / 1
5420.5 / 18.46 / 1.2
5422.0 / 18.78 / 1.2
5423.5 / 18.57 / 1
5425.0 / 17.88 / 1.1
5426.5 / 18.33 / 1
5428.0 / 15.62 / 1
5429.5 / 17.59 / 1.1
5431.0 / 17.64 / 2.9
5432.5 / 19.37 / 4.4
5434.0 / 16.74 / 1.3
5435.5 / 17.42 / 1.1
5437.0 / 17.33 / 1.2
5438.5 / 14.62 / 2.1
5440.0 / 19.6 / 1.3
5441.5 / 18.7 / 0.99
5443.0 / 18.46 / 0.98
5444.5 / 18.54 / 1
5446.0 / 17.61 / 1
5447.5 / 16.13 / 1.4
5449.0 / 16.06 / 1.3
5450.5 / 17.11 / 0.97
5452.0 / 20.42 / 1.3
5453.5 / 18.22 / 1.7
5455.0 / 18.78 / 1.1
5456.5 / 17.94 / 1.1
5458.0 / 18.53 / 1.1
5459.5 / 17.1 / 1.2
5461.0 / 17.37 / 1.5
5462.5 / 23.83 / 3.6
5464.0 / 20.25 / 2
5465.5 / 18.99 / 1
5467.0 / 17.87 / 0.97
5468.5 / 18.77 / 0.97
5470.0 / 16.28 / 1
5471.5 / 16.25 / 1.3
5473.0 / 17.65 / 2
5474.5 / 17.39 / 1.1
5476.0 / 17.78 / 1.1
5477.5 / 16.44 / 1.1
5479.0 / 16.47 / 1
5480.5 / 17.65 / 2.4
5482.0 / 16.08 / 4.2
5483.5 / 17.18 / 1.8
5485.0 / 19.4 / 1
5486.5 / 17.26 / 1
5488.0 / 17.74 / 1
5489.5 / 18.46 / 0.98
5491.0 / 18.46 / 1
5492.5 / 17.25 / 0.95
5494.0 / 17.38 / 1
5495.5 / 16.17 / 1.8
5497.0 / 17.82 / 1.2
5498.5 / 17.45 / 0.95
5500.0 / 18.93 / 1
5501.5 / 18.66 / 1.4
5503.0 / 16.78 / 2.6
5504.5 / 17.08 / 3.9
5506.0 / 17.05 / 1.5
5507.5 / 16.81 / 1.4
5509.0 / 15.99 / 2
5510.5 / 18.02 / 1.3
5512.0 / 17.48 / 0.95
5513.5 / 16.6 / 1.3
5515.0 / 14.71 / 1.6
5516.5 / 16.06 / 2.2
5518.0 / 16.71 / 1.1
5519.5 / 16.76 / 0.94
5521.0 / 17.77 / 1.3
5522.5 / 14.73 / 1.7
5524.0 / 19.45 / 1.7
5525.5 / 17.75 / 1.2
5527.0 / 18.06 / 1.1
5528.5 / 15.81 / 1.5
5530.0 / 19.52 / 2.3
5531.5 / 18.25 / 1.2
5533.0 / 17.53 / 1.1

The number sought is 2880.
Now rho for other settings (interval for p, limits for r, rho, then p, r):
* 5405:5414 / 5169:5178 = 2411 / 17.1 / 14.1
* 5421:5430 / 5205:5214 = 2703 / 17.8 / 15.2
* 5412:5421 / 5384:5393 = 3268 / 18.2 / 18.0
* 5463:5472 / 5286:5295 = 3438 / 18.3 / 18.8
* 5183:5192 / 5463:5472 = 2446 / 13.4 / 18.3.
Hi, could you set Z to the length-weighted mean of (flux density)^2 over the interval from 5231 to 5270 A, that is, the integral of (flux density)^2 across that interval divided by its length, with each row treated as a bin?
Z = 251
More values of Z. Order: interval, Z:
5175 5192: 181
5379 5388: 341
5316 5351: 333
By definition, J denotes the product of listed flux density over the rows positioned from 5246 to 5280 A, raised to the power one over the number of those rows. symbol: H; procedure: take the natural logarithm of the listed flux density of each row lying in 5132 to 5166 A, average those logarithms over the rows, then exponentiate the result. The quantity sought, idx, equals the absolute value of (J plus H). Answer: 31.5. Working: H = 15.8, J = 15.8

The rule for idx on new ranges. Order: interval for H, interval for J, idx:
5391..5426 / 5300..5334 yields 35.2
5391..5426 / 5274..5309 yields 35.2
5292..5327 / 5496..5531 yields 35.1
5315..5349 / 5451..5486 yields 36.2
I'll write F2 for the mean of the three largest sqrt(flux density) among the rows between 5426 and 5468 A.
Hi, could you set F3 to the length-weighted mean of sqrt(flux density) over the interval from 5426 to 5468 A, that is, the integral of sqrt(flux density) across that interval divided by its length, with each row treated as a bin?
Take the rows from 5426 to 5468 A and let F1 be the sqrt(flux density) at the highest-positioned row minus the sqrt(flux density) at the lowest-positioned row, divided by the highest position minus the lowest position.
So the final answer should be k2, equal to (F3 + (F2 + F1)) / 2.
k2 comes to 4.44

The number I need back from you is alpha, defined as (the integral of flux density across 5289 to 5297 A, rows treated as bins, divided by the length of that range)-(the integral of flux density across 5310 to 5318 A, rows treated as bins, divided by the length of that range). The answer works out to 0.6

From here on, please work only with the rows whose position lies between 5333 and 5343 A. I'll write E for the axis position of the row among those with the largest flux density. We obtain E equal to 5339.5 A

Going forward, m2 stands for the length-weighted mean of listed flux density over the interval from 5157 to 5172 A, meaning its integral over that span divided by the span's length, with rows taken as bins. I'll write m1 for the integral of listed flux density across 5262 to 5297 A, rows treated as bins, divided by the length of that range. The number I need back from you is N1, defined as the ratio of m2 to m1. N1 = 0.85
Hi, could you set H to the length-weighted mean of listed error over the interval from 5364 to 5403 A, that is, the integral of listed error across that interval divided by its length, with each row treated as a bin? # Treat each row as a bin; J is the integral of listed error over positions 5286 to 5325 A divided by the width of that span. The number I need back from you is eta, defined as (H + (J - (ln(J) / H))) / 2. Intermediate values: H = 1.21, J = 1.32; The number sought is 1.15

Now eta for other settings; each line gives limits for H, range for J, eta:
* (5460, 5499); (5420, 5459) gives 1.31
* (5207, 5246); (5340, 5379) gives 1.32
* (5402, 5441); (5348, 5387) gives 1.44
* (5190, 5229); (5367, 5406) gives 1.12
